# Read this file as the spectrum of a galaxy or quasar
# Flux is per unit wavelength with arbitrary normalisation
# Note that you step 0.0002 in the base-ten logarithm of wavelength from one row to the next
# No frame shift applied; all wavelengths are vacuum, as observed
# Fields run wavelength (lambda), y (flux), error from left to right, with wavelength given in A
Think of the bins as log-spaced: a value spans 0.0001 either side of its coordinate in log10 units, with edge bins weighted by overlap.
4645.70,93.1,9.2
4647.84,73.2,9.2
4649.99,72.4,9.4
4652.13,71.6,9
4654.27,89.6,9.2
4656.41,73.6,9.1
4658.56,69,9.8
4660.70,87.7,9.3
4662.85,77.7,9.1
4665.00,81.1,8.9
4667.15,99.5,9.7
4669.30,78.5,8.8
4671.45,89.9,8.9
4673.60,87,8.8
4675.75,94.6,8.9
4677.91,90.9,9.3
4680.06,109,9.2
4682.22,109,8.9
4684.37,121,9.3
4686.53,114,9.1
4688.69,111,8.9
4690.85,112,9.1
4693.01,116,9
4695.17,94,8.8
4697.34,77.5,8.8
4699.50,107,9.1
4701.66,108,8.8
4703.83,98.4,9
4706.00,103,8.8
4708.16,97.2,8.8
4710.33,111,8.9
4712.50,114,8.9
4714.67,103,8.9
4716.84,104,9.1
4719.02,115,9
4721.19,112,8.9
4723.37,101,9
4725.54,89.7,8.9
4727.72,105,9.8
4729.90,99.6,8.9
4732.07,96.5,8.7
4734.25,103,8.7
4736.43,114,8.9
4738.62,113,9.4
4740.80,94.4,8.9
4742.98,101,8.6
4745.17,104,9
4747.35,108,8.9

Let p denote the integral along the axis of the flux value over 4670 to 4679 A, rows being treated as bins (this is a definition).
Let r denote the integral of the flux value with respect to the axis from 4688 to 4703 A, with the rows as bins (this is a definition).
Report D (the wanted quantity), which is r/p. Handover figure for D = 1.91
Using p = 812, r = 1550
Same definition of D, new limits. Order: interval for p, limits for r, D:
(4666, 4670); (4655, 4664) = 1.94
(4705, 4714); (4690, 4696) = 0.68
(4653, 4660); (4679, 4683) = 0.80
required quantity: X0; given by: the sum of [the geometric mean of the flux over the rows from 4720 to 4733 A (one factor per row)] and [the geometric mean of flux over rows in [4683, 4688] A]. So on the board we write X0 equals 218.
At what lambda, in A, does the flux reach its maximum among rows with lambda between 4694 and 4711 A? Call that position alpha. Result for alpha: 4710.33 A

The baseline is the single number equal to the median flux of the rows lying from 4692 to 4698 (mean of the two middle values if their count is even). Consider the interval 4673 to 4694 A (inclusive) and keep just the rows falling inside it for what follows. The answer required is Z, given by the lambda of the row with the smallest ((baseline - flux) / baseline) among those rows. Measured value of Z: 4684.37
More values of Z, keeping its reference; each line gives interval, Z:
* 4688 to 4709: 4693.01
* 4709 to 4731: 4719.02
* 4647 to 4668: 4667.15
